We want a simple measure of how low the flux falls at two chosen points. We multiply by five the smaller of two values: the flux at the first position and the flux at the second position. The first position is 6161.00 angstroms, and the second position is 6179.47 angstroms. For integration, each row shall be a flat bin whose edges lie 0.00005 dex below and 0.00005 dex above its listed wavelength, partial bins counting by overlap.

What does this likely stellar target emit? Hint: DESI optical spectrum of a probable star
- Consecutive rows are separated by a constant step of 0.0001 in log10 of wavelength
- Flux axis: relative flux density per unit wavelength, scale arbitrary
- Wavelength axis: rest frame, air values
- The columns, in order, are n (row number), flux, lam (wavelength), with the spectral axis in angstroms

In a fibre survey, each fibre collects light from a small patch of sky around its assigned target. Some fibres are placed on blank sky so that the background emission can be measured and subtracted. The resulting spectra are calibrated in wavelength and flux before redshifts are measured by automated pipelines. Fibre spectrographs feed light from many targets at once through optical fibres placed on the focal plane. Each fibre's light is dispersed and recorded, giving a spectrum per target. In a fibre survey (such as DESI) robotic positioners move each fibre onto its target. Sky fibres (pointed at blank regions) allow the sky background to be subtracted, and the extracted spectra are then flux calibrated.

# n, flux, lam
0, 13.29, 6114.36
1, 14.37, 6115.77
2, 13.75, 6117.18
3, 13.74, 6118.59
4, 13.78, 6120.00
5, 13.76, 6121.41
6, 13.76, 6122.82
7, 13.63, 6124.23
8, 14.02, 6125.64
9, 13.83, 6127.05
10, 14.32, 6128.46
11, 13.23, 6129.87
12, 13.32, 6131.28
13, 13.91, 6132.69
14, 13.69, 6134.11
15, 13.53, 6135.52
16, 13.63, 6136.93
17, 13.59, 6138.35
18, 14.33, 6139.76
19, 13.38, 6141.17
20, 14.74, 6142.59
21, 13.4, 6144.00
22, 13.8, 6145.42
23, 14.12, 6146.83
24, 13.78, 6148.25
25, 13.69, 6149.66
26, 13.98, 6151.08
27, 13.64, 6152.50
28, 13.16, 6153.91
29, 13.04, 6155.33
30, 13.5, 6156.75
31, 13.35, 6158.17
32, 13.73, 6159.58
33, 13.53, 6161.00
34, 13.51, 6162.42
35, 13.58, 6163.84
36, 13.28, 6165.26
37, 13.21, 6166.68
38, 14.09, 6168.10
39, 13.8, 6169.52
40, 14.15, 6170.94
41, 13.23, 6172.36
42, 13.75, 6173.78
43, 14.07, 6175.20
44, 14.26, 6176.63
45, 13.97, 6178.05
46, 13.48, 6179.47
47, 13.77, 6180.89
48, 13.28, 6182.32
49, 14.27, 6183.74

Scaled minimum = 67.4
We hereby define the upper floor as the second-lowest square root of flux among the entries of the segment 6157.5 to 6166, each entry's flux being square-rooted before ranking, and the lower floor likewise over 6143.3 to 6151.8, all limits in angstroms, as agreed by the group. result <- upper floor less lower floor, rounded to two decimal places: -0.05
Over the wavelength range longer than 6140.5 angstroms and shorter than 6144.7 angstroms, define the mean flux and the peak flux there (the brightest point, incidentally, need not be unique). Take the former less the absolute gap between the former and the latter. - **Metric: 12.9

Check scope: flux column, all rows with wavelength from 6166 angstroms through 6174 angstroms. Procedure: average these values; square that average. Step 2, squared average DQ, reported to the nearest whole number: 188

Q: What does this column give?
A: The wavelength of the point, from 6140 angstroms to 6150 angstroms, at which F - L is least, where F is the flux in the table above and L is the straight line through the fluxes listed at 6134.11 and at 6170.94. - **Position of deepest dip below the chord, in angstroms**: 6144.00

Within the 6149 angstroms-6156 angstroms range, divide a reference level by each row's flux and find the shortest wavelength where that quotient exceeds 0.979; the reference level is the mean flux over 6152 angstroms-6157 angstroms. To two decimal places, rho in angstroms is 6153.91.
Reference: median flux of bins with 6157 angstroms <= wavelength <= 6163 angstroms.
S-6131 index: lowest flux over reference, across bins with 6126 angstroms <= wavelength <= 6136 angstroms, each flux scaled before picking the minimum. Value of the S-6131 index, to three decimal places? 0.979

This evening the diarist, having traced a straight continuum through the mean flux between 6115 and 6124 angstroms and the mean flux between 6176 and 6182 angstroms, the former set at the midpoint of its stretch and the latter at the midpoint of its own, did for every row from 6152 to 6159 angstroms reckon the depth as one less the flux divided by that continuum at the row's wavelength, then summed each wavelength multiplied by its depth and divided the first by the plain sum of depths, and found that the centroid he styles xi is 6155.5 angstroms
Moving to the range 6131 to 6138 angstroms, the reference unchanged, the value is 6133.8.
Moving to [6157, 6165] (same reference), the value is 6160.8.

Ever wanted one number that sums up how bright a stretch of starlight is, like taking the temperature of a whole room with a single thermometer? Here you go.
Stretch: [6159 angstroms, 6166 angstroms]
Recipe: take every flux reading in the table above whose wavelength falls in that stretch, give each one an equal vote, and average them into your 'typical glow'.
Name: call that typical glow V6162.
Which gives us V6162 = 13.5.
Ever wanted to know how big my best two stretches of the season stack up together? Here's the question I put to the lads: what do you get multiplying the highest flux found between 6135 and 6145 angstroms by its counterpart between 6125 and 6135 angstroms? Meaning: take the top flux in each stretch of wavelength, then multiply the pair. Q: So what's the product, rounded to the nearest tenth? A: 211.1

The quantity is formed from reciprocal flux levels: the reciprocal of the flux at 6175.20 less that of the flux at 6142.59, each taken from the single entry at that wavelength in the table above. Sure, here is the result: 0.0032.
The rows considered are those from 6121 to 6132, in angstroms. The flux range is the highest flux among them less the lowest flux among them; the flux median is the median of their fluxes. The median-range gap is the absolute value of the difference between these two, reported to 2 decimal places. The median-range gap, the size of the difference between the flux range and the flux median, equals 12.67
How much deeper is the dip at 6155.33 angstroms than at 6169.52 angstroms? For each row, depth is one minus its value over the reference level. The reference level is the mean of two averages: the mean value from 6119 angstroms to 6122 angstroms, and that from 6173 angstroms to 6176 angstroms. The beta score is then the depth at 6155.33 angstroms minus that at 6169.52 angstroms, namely 0.05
